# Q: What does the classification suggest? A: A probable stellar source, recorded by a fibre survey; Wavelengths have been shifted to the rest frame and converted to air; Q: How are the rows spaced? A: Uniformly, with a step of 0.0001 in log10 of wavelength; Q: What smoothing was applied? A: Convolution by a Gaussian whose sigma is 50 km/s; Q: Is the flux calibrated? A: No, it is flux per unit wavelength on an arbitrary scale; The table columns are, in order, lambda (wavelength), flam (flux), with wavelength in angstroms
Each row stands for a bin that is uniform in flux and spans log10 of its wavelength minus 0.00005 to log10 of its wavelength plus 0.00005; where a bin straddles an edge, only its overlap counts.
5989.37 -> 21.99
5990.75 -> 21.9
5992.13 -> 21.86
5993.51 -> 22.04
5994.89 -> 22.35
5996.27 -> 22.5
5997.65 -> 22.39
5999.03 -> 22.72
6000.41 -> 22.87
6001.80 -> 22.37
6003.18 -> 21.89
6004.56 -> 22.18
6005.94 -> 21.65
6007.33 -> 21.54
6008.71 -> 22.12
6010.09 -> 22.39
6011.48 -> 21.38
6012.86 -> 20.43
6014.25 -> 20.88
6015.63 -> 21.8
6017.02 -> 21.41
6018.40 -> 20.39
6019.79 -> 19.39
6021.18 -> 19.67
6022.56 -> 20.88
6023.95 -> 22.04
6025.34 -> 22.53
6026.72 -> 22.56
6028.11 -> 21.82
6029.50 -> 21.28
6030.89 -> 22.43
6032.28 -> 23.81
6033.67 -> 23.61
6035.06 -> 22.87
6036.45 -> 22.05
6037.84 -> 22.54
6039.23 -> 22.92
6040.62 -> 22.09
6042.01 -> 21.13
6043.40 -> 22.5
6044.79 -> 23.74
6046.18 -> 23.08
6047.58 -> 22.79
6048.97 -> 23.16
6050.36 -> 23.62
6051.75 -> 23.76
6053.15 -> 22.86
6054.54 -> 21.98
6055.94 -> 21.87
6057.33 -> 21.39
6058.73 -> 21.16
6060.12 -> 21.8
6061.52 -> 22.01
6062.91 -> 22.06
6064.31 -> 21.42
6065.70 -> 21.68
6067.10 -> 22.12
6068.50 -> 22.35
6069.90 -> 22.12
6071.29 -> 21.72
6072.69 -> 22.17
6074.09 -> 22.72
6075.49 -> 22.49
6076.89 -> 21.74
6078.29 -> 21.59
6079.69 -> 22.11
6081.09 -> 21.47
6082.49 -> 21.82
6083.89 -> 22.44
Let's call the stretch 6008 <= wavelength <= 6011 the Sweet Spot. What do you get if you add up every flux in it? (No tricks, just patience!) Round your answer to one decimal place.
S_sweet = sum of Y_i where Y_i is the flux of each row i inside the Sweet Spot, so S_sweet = 44.5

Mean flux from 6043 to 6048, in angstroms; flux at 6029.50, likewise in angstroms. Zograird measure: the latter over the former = 0.92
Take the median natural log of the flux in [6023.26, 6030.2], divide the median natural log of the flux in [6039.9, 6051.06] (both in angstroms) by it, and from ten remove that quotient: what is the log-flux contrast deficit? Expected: 8.99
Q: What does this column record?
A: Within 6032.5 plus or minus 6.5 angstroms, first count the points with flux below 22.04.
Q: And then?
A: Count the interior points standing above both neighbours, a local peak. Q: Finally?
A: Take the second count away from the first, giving 1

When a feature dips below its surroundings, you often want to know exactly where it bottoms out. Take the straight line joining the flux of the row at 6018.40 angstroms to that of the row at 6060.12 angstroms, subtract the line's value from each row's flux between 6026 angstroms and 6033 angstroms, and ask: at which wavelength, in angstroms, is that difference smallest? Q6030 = 6029.50 angstroms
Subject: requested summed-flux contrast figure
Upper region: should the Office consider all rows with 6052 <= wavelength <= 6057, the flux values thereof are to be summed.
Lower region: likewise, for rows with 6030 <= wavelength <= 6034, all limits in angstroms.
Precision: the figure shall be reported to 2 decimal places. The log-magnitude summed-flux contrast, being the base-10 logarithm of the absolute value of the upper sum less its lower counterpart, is 0.50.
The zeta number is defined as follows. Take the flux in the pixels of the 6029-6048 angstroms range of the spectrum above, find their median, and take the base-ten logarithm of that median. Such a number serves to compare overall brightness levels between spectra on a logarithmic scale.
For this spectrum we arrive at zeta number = 1.36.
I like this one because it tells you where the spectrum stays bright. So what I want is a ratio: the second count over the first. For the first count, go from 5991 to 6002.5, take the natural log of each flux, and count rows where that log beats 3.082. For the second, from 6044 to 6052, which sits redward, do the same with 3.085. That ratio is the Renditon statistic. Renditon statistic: 0.75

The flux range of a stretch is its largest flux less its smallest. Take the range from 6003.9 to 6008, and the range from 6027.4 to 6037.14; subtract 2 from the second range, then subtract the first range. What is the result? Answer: -0.1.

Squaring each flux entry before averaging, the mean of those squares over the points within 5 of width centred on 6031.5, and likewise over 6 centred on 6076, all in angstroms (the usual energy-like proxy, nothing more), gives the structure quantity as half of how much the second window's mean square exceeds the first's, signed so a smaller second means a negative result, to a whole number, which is -15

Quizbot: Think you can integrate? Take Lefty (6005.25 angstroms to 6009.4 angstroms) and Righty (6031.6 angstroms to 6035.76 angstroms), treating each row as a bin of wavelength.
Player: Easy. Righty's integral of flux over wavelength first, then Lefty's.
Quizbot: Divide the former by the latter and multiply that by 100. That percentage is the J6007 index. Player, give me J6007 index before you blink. 108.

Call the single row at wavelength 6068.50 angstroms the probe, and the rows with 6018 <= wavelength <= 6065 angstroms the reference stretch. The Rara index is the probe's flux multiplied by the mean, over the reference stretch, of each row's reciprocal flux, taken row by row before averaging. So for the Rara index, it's 1.01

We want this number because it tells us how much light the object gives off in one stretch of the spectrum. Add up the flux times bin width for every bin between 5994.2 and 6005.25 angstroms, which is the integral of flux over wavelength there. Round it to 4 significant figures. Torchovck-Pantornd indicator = 247.7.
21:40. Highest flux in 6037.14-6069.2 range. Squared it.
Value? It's 565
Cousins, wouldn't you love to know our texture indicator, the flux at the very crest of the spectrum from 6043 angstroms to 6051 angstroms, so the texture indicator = 23.74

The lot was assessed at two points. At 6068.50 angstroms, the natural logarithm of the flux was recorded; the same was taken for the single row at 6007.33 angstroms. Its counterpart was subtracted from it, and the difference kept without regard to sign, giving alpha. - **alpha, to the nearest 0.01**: 0.04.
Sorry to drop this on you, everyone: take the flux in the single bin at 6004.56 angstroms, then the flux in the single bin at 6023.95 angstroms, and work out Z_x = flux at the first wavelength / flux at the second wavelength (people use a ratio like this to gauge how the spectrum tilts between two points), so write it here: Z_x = 1.01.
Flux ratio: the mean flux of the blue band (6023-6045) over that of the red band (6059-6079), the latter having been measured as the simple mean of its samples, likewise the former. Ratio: 1.02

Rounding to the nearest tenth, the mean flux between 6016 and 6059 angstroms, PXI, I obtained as 22.2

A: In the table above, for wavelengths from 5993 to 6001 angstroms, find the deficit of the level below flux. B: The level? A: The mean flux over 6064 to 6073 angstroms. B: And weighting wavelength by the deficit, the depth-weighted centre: 5998.1 angstroms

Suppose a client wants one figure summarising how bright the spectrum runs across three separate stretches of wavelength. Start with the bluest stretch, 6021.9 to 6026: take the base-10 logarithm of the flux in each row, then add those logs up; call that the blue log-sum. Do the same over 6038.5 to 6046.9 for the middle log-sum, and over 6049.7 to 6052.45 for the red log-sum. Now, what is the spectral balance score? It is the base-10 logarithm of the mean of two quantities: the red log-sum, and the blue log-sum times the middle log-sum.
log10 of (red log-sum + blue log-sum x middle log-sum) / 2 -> 1.2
